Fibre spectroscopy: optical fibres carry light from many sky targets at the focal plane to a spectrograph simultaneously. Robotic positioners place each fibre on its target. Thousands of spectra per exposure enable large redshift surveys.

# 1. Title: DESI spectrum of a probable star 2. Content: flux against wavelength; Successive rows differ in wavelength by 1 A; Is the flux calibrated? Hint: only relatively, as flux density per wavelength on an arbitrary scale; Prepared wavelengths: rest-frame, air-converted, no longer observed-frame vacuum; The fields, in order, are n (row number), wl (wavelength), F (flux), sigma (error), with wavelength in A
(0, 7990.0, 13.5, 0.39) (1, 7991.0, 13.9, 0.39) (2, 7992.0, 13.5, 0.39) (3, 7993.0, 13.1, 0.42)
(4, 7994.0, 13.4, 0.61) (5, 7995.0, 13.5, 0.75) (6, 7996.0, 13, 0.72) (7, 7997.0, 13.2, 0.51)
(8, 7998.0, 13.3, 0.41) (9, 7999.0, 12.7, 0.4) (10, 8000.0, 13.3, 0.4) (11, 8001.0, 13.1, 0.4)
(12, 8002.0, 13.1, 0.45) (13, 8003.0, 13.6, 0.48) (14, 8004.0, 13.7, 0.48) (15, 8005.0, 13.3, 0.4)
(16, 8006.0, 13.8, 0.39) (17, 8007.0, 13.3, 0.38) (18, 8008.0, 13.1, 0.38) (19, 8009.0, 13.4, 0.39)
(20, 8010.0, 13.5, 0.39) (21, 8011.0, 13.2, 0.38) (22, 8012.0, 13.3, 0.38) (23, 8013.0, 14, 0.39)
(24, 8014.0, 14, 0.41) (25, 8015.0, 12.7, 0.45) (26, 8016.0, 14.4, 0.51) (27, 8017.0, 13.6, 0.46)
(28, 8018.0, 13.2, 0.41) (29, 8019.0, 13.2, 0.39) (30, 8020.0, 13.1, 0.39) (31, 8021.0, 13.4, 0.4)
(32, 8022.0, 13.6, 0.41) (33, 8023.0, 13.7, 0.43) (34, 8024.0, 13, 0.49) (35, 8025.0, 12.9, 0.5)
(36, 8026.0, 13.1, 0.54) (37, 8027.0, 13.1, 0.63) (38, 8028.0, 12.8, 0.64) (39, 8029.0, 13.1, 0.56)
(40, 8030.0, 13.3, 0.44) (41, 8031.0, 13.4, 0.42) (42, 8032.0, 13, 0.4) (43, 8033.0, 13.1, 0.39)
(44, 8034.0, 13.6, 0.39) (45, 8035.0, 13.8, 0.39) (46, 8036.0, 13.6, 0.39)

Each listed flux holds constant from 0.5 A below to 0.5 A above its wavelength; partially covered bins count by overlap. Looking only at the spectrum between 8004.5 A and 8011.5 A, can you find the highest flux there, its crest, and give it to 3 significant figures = 13.8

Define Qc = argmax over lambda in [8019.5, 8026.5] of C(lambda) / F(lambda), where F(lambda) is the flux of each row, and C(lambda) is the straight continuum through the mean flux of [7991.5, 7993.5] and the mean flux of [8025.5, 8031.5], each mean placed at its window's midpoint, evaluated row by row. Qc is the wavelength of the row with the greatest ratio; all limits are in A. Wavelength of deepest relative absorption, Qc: 8025.0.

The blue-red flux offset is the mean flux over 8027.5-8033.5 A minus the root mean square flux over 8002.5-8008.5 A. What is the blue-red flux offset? -0.35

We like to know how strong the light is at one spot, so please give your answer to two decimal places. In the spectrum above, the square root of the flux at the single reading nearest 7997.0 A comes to 3.63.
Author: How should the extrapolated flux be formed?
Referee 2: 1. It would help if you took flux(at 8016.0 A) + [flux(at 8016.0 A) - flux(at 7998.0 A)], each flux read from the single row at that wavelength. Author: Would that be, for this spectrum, 15.5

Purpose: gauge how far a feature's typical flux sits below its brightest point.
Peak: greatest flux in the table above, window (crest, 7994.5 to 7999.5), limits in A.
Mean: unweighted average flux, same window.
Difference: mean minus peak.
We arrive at -0.36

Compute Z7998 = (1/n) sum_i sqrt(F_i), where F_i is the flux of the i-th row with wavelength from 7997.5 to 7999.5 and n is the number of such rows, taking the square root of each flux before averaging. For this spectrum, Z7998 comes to 3.61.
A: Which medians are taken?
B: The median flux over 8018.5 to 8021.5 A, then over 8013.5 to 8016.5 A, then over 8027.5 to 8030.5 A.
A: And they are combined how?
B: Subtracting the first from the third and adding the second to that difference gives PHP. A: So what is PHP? 13.9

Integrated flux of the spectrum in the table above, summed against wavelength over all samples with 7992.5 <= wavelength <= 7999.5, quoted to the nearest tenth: 92.2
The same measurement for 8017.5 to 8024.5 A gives 93.2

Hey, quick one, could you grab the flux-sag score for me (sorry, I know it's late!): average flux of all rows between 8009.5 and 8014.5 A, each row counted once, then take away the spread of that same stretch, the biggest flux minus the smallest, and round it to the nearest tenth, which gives 12.8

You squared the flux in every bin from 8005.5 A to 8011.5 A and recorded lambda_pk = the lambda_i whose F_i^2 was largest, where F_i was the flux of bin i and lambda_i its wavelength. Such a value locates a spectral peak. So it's 8006.0 A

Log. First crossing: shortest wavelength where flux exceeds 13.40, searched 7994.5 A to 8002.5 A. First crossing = 7995.0 A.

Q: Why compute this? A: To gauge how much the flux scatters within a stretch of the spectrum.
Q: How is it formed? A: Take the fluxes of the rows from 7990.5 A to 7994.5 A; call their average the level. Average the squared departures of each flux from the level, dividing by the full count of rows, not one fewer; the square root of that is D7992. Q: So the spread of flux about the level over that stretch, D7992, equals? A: 0.29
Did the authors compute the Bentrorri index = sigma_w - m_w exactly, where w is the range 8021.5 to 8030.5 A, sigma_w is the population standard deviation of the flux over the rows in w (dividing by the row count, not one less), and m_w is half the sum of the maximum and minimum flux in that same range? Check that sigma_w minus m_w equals -12.96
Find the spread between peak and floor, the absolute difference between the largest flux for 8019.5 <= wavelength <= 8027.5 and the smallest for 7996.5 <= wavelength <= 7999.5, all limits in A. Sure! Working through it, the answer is 1.0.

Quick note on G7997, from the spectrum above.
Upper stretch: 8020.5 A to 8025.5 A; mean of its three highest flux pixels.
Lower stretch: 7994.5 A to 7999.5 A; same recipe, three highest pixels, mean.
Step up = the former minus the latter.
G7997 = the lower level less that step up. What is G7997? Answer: 13.1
